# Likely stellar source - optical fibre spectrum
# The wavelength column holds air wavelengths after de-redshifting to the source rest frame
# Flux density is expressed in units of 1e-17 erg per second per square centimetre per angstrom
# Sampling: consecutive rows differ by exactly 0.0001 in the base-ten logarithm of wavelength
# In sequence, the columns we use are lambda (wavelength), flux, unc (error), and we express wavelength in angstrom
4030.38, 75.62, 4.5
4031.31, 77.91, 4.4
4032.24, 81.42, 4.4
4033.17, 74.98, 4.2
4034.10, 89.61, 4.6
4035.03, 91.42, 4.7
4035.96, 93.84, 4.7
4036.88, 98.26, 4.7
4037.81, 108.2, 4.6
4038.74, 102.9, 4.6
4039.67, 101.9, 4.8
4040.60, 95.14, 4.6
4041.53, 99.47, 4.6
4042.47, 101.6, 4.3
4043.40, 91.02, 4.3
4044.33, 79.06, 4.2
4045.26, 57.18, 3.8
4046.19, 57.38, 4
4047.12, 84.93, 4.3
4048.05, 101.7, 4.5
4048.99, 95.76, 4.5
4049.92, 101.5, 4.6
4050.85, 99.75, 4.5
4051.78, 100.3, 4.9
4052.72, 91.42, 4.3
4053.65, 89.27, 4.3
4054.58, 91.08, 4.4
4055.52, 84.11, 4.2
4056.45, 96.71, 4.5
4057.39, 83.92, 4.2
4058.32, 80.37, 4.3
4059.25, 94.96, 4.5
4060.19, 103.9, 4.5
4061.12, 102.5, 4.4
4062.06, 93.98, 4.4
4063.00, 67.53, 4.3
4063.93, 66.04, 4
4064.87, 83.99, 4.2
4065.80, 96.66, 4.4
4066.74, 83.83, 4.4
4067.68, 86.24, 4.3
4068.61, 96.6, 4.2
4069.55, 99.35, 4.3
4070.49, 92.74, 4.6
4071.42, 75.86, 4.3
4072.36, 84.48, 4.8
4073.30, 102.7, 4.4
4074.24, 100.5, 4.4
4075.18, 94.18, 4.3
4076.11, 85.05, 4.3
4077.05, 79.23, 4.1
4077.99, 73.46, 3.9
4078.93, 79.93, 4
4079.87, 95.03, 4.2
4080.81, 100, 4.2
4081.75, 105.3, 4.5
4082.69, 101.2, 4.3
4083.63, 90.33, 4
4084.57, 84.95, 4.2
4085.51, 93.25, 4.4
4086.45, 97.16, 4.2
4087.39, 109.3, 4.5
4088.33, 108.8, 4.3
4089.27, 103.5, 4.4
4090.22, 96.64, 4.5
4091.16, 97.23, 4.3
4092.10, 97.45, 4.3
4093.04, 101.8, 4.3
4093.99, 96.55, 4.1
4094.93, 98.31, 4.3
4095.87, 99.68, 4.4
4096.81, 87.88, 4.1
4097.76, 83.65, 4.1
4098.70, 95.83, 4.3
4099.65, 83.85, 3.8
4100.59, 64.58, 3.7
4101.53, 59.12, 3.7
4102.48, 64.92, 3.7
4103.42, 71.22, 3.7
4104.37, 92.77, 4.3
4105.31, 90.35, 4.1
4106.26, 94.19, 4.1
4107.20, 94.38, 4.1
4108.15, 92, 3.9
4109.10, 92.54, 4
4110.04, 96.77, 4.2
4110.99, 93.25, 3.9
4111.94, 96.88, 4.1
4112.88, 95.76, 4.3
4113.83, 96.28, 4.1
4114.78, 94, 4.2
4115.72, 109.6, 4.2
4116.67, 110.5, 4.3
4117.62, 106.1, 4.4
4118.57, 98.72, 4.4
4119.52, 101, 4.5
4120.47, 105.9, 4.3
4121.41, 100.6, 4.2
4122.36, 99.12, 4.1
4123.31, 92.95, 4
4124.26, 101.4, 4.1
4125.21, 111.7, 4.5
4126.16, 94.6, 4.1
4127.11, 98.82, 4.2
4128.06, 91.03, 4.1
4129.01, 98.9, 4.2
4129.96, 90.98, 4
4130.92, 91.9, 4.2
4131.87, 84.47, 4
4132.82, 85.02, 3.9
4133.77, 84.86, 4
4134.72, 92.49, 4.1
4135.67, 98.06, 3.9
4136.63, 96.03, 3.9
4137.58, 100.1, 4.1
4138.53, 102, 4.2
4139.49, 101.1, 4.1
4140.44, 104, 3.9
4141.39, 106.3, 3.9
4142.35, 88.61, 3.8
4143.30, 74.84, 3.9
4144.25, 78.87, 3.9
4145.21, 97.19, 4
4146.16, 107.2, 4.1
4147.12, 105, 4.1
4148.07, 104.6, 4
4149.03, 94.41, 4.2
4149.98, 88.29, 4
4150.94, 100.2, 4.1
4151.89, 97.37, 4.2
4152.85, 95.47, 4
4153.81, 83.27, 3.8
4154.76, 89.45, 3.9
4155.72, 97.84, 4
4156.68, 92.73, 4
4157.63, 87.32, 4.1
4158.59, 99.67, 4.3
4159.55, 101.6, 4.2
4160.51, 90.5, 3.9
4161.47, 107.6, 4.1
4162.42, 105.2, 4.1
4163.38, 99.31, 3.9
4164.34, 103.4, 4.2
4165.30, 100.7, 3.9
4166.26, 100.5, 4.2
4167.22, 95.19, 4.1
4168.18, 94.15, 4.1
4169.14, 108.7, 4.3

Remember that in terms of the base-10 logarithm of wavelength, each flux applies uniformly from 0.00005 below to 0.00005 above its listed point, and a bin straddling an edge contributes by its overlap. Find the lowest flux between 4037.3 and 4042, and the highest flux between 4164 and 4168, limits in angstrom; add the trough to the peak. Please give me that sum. 199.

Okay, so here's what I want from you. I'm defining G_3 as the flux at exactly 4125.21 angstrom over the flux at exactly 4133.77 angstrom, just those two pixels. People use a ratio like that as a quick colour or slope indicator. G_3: 1.32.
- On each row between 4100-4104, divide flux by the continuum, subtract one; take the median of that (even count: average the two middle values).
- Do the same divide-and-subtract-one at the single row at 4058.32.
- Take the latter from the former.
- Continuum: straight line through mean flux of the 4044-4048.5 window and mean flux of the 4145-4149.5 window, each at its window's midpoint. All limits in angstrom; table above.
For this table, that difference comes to -0.30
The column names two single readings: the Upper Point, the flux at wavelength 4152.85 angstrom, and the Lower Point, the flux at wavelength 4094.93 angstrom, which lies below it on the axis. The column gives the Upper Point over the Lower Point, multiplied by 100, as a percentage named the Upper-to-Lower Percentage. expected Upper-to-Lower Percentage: 97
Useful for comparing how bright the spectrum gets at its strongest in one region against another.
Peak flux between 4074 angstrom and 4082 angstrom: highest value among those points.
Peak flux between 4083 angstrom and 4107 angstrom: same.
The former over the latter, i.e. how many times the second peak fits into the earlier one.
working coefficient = 0.96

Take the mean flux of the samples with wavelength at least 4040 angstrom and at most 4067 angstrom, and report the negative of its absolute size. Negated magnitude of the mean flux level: -89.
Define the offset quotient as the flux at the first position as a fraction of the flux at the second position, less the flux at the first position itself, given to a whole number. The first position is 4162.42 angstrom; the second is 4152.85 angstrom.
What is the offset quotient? -104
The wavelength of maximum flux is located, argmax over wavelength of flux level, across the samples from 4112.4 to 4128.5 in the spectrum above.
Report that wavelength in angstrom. 4125.21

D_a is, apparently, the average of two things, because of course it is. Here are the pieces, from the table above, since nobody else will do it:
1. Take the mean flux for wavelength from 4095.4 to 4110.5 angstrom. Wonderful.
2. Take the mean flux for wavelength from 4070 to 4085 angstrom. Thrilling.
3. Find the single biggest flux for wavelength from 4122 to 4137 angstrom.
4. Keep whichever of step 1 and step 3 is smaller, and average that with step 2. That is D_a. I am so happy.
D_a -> 87.8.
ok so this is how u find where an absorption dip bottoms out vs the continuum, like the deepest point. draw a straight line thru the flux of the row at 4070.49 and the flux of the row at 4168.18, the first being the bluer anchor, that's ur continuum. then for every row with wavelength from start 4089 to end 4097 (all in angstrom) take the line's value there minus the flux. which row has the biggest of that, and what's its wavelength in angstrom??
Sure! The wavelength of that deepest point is 4096.81 angstrom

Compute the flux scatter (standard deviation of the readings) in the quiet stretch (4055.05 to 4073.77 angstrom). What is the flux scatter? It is 11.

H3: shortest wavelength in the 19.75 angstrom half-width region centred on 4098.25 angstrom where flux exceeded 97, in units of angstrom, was 4080.81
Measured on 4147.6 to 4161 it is 4148.07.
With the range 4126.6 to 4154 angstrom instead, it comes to 4127.11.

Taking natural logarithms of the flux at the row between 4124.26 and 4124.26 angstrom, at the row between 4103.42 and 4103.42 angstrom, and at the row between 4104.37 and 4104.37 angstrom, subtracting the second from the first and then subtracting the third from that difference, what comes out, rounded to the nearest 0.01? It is -4.18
